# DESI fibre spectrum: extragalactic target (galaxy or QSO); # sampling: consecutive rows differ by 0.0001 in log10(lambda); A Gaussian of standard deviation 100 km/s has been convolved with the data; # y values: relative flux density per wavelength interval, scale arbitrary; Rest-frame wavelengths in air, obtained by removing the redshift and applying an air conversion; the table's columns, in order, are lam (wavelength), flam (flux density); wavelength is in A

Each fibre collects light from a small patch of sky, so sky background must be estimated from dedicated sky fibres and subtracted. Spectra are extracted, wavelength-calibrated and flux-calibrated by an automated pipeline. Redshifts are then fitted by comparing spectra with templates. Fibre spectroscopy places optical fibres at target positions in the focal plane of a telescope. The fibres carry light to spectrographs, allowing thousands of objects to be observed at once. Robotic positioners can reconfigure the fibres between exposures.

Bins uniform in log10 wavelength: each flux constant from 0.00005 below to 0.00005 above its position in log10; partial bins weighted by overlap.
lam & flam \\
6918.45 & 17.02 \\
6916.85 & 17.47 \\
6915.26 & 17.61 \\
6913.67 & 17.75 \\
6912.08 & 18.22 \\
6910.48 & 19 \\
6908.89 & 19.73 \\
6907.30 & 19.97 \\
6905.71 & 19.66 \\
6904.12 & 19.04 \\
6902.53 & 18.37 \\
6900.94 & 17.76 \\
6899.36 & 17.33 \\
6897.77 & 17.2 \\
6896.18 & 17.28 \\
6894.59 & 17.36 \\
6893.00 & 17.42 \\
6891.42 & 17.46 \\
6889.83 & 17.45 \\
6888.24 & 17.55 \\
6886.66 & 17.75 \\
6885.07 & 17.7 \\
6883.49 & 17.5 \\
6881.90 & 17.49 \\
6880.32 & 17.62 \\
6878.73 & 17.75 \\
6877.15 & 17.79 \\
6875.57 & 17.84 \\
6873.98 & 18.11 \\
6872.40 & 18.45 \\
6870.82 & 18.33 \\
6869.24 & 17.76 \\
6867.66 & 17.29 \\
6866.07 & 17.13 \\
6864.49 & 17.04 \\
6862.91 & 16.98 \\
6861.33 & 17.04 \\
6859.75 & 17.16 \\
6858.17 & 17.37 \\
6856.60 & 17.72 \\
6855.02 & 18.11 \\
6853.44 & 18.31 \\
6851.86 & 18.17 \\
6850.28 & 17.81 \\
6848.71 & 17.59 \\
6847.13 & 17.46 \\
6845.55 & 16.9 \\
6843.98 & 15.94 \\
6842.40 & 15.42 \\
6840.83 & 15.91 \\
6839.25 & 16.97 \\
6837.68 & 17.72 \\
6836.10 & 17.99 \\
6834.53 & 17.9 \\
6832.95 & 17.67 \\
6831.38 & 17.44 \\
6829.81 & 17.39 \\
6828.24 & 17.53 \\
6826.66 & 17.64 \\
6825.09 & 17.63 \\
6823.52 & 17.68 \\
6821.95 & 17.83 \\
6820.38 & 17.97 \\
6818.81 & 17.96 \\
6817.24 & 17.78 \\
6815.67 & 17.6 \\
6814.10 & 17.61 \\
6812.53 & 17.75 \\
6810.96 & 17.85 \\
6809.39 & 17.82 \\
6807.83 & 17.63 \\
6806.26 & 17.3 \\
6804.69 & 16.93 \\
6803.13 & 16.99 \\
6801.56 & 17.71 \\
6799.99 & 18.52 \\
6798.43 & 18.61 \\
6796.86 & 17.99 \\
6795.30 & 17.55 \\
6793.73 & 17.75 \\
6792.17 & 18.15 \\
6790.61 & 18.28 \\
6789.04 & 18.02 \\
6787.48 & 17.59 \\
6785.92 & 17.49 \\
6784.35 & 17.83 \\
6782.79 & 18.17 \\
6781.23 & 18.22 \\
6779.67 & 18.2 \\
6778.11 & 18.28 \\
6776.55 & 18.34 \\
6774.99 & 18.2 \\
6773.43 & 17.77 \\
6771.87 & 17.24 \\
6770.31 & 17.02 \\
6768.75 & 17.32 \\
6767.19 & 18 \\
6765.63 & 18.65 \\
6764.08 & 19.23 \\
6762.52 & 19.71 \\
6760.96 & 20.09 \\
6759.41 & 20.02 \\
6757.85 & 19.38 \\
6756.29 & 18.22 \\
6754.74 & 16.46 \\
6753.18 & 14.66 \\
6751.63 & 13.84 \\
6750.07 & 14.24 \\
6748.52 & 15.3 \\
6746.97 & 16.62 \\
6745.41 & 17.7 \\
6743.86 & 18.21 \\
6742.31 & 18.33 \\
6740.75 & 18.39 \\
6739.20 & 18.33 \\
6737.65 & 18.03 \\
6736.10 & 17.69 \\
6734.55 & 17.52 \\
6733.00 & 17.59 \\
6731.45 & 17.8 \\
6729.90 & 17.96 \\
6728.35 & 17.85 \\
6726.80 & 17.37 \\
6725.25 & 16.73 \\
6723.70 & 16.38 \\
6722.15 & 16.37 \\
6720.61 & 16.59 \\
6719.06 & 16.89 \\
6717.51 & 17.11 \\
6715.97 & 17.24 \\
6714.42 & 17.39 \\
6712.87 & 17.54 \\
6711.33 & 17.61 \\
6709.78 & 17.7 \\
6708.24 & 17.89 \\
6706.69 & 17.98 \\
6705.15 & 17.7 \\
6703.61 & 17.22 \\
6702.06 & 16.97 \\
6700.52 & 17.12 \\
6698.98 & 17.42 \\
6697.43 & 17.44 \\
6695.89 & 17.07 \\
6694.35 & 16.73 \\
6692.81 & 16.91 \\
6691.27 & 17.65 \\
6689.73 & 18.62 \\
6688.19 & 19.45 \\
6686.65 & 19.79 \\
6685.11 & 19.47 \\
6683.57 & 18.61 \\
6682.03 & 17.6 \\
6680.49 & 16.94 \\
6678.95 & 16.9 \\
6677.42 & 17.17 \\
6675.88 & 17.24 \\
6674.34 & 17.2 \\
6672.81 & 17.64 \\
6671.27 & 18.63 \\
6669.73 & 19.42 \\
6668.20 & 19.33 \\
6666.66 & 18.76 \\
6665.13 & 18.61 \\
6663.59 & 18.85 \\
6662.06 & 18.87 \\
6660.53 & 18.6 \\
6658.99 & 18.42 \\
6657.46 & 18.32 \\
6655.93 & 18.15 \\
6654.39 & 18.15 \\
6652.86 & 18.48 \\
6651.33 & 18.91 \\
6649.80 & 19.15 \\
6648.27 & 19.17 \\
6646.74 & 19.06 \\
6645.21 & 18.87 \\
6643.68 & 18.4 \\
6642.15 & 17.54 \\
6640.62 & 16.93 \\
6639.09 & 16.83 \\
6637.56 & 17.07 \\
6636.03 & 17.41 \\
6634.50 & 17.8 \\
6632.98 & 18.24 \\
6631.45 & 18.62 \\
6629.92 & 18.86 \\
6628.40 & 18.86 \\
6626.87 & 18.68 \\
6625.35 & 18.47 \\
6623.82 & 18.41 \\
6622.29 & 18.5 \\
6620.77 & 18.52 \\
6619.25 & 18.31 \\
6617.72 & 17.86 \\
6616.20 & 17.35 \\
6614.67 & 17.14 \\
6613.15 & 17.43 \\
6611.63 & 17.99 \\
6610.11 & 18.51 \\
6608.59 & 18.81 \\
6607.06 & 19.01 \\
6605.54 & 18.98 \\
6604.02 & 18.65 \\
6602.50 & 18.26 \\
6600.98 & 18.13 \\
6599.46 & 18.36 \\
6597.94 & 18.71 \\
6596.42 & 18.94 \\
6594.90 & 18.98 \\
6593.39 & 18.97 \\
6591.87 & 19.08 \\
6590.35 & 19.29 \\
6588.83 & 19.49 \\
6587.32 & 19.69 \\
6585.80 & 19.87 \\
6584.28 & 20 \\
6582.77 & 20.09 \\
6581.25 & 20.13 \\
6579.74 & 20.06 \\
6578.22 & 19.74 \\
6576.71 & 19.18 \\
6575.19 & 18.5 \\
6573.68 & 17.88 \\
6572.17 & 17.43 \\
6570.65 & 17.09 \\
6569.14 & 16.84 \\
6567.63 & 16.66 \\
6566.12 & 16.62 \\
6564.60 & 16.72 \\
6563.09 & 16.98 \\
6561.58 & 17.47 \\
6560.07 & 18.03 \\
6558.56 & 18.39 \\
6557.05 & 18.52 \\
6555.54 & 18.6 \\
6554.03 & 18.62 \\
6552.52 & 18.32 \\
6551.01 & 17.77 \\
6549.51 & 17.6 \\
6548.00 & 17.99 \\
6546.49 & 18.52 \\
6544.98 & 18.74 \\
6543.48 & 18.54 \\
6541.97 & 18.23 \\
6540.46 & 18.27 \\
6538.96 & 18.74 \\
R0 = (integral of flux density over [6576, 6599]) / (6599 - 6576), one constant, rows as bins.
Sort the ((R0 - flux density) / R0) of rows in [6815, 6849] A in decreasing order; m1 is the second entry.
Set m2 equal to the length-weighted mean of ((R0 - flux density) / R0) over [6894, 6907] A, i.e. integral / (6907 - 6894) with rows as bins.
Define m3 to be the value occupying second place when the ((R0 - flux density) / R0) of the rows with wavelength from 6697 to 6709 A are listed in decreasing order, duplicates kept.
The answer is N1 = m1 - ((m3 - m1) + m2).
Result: 0.2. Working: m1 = 0.18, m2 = 0.071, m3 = 0.121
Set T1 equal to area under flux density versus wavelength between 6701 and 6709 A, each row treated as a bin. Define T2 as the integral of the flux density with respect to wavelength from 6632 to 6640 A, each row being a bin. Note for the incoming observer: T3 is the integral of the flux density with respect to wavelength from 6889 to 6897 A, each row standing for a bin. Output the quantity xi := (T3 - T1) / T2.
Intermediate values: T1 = 140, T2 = 140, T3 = 139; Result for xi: -0.009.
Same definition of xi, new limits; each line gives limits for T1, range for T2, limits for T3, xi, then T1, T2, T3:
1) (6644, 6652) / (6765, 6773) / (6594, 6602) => -0.021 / 152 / 141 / 149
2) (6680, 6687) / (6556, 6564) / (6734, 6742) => 0.105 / 129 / 143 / 144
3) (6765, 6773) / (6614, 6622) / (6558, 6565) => -0.127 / 141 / 143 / 123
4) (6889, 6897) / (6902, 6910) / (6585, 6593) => 0.107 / 139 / 155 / 156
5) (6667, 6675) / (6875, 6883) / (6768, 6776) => -0.054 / 148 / 141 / 140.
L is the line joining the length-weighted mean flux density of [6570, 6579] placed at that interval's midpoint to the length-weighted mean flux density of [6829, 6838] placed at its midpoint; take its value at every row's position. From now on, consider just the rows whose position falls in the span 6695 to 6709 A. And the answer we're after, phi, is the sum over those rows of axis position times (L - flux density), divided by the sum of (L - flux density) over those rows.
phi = 6700.3 A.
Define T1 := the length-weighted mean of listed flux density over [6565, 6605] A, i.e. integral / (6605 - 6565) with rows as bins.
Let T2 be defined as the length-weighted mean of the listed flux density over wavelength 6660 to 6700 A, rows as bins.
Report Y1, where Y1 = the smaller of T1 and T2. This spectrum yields 18.1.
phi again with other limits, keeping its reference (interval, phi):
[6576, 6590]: 6582.9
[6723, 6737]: 6727.1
